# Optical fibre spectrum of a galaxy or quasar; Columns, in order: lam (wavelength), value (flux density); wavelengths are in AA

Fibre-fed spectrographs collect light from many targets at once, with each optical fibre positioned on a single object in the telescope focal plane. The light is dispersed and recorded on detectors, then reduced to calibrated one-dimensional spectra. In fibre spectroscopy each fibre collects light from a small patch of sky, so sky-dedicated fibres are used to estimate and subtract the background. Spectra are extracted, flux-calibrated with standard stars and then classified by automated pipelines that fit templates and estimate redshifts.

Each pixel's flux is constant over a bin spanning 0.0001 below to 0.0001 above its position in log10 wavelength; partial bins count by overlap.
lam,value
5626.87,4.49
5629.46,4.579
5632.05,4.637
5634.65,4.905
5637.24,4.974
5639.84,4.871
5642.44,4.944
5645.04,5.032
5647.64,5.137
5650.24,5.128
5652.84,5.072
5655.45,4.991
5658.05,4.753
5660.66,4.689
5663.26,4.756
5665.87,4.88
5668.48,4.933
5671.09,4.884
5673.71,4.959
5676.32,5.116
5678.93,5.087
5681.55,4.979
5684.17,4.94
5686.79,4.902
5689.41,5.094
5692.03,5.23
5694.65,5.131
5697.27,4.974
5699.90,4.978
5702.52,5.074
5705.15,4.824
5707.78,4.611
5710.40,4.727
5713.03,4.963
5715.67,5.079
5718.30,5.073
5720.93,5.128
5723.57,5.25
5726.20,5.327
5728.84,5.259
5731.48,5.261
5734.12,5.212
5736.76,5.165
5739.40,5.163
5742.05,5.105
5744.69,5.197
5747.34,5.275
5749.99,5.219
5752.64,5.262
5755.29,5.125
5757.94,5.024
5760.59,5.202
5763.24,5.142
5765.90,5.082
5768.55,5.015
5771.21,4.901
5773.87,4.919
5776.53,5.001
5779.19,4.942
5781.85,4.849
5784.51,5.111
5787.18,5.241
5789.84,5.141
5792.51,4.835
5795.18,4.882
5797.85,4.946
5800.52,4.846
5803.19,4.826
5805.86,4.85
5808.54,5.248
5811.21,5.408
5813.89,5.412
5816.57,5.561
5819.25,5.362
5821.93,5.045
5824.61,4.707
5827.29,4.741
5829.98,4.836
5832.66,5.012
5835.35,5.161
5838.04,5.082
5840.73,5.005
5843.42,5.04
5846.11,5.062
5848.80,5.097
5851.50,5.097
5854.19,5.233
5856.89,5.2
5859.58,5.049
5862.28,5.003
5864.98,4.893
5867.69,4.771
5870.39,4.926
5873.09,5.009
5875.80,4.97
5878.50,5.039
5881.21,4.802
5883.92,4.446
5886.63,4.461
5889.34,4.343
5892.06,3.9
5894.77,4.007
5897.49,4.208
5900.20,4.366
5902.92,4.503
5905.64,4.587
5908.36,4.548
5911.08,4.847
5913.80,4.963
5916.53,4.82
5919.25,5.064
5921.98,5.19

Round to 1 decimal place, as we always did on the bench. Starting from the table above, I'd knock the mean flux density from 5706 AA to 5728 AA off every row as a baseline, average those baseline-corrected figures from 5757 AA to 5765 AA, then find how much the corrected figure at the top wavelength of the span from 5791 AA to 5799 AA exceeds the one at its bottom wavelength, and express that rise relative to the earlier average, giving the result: 1.1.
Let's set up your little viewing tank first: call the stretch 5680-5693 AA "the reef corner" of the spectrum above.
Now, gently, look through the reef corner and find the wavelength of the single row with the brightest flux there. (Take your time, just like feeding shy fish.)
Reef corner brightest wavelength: 5692.03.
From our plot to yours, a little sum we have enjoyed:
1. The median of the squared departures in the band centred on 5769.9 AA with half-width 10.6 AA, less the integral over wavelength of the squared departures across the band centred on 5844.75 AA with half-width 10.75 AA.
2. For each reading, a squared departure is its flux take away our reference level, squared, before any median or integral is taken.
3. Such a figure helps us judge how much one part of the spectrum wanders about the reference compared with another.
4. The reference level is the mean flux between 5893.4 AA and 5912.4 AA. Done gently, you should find -9.1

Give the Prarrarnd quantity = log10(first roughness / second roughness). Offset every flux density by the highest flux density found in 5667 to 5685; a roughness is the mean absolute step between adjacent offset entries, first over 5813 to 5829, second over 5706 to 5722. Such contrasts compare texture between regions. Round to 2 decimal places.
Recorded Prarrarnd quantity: 0.29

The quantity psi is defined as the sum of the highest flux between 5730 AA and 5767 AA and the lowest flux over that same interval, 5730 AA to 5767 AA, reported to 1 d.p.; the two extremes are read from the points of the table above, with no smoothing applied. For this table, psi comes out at 10.3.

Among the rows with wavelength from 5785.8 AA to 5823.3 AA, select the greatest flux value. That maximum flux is 5.561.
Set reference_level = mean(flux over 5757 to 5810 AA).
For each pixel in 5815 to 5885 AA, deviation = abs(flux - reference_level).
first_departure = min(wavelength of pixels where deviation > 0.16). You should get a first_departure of 5816.57 AA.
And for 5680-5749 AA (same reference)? 5692.03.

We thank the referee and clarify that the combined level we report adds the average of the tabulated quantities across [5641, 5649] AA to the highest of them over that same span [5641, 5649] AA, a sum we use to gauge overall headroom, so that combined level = 10.2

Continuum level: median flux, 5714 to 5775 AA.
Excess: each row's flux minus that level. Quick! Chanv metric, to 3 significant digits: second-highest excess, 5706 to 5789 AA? 0.112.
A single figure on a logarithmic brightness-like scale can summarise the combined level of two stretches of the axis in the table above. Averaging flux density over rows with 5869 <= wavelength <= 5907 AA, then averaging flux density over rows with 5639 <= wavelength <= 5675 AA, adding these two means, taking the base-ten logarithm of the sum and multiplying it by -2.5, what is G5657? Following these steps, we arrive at -2.44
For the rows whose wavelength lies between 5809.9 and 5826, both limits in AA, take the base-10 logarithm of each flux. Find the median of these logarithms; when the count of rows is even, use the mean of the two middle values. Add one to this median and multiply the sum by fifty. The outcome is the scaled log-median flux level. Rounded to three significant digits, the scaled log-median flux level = 86.6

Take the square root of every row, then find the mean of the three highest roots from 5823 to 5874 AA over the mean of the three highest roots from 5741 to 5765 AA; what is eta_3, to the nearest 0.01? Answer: 0.99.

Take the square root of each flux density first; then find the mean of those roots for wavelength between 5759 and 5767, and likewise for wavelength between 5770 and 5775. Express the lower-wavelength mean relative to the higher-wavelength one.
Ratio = 1.02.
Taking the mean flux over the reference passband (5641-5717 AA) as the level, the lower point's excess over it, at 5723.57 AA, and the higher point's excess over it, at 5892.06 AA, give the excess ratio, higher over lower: -4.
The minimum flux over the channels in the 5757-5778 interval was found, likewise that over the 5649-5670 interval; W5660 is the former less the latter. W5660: 0.21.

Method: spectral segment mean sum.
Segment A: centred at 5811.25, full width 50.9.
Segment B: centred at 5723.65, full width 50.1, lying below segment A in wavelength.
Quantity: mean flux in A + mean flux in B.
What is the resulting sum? 10.1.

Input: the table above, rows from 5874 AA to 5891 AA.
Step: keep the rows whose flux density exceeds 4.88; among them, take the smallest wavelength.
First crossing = 5875.80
